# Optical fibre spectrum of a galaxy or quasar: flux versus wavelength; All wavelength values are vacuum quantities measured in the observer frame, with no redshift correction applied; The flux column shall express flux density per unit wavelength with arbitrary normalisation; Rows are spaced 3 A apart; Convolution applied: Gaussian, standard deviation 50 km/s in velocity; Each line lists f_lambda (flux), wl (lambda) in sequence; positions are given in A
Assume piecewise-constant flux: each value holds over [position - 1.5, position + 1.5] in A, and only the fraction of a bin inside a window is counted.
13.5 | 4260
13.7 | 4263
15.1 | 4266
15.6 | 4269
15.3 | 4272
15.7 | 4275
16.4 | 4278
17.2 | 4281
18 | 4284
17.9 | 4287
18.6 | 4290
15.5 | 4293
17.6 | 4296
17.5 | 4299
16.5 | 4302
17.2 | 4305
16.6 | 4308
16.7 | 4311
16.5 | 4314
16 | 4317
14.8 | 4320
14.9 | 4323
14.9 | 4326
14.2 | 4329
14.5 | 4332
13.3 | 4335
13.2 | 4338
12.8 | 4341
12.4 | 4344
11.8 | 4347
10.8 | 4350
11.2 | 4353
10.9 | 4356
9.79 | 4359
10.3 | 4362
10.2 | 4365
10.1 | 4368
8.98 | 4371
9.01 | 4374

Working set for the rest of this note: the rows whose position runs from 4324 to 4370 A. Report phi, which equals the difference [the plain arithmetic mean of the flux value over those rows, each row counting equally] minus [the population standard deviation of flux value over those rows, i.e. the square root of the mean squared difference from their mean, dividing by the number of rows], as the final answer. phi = 10.4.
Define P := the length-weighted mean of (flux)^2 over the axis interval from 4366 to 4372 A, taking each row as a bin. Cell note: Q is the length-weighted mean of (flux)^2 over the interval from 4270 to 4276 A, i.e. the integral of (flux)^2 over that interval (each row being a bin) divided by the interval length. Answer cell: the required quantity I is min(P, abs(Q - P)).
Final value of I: 93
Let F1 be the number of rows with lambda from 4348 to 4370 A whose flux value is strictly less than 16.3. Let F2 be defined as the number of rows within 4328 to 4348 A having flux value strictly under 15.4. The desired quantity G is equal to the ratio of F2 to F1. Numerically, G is 1.0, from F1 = 7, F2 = 7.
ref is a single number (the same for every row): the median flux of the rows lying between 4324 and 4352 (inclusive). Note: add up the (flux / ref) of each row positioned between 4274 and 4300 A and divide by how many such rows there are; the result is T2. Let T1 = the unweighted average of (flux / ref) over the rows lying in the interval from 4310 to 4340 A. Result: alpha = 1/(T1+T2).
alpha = 0.412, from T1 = 1.13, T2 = 1.30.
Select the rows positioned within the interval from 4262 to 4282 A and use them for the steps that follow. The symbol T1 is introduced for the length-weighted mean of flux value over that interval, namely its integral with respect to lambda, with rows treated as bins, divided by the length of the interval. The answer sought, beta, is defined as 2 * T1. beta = 31.2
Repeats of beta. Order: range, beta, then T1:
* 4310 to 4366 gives 26.2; 13.1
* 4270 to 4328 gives 33.0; 16.5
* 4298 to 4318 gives 33.4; 16.7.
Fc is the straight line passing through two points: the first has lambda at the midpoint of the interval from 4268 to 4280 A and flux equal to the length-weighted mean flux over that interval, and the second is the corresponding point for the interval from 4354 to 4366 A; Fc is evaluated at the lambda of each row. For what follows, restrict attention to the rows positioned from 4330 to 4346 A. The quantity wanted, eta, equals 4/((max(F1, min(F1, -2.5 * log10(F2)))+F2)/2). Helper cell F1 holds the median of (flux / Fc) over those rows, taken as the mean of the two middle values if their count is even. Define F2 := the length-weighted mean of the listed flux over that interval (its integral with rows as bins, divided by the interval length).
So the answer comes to 0.56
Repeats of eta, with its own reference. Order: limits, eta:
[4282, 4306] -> 0.43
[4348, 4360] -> 0.68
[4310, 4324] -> 0.47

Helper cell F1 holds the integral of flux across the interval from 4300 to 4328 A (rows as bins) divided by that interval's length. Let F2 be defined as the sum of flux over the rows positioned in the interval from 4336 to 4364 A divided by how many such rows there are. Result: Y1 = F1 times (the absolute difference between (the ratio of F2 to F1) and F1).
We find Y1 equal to 245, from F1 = 16.0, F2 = 11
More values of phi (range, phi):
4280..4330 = 15.3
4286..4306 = 16.3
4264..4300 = 15.5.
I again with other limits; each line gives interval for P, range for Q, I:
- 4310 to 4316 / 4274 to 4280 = 12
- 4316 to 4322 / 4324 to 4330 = 21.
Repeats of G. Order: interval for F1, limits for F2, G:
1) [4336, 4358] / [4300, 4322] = 0.1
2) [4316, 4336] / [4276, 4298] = 0.0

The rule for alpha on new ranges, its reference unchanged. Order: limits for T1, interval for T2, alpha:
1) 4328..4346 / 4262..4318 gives 0.441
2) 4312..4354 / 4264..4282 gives 0.447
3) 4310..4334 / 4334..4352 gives 0.477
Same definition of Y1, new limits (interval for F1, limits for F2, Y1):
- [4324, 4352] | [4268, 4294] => 155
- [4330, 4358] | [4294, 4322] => 135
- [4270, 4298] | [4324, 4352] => 272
